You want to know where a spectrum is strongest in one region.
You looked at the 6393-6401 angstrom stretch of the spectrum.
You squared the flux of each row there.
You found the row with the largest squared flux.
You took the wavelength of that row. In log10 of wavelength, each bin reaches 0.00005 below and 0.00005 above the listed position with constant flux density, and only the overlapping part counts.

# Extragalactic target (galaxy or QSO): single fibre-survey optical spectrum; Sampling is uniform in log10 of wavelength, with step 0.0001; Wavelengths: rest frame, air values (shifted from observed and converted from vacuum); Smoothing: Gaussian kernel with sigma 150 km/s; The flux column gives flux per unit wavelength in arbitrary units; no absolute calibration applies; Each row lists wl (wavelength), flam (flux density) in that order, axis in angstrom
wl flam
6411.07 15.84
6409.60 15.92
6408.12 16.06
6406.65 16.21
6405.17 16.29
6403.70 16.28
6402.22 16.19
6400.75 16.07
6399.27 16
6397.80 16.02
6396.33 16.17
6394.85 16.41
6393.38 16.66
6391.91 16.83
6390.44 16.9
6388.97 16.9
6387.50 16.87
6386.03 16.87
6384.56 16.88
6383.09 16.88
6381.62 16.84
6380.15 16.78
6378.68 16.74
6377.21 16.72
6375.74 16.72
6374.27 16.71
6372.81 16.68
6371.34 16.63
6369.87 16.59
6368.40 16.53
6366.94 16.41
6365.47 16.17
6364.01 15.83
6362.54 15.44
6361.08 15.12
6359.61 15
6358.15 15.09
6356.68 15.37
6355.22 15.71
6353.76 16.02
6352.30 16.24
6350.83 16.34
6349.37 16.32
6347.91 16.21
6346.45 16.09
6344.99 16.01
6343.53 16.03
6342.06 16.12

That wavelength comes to 6393.38 angstrom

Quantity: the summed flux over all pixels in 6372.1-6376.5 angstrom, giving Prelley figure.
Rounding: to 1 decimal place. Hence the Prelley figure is 50.1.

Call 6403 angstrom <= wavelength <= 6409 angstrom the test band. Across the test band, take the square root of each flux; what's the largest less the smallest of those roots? 0.029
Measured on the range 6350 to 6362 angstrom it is 0.169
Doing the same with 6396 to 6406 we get 0.036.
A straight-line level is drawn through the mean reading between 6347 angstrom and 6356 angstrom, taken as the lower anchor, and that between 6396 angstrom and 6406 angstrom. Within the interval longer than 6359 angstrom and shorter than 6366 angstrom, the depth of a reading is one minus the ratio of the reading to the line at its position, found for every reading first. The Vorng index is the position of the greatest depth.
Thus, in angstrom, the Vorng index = 6359.61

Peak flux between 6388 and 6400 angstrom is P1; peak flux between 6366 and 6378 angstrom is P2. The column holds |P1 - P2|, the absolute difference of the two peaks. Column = 0.18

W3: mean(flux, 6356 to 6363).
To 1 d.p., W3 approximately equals 15.2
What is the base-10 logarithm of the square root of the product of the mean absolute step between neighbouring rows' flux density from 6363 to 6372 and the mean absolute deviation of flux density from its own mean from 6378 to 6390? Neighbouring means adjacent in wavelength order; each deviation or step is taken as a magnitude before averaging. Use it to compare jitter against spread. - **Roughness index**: -1.08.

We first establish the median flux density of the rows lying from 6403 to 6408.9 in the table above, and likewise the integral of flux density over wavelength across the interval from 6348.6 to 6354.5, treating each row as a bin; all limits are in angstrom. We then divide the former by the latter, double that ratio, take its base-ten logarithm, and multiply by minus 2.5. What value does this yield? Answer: 1.2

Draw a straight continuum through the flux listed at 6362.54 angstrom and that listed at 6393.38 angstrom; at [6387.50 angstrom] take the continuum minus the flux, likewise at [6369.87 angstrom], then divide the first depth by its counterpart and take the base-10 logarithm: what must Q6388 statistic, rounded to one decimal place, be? -0.3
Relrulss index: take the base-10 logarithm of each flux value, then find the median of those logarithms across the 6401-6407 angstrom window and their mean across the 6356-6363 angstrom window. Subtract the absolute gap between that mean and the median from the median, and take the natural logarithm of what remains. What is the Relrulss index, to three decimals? 0.167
